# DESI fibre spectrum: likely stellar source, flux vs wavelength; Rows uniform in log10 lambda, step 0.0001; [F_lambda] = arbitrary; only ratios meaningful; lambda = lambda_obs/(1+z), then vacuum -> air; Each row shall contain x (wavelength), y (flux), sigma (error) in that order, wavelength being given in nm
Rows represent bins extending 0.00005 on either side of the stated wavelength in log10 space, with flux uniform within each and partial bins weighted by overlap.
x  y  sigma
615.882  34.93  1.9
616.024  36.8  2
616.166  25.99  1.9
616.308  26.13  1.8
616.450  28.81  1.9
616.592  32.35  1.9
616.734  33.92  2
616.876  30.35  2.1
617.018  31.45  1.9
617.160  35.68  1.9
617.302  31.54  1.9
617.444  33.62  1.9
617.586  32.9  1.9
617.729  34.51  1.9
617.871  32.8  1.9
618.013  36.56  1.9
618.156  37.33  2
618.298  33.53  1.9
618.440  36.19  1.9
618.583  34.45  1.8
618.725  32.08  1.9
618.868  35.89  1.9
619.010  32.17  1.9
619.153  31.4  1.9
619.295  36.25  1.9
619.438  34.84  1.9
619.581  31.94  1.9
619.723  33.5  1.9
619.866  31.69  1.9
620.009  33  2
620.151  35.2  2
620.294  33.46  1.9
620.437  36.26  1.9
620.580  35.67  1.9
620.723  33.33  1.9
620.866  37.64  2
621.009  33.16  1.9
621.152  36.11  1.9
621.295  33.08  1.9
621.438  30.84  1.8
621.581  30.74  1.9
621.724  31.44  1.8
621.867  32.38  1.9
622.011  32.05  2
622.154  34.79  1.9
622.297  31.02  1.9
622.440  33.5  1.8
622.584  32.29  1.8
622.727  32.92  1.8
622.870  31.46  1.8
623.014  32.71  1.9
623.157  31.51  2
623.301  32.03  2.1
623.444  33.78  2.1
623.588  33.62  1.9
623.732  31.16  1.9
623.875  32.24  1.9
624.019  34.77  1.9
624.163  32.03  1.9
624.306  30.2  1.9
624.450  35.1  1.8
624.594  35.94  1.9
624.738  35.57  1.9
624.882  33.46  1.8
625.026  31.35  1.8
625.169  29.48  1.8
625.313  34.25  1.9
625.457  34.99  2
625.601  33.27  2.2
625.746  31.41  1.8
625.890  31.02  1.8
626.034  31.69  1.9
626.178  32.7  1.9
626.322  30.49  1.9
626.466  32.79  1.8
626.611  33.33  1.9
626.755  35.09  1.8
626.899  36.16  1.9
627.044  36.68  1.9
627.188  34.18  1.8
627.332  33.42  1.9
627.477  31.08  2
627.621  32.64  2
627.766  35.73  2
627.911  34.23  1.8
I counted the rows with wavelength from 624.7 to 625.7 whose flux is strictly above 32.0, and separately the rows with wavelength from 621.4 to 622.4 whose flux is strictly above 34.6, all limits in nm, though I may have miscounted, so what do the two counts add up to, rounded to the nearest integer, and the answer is 6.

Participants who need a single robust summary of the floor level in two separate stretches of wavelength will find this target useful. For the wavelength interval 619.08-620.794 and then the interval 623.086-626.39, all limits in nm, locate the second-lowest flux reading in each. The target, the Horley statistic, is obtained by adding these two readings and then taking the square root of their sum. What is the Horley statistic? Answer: 7.87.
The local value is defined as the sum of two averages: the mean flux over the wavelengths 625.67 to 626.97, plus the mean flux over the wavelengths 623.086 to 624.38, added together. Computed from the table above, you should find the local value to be 65.1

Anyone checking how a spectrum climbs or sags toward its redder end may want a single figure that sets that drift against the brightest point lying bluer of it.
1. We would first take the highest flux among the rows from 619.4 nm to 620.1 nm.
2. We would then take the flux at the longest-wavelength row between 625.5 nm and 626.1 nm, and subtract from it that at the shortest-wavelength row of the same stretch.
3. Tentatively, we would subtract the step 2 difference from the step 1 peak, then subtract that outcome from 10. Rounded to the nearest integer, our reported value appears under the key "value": -26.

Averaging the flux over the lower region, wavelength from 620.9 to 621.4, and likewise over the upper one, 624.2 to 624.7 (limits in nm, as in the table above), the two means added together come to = 67.9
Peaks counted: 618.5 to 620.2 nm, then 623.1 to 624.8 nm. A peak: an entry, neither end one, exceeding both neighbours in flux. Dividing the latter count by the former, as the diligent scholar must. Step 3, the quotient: 1.0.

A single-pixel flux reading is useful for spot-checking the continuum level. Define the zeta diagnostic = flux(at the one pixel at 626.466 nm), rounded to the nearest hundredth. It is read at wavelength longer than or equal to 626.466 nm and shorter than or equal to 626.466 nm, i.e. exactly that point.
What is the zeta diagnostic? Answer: 32.79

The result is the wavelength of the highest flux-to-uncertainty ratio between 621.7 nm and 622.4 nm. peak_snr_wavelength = 622.154 nm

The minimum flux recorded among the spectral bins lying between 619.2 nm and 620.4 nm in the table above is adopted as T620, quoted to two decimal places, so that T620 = 31.69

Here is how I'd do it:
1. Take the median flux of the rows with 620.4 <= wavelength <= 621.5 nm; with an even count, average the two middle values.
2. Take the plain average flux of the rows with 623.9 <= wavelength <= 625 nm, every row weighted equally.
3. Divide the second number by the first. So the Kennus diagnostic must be 0.98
